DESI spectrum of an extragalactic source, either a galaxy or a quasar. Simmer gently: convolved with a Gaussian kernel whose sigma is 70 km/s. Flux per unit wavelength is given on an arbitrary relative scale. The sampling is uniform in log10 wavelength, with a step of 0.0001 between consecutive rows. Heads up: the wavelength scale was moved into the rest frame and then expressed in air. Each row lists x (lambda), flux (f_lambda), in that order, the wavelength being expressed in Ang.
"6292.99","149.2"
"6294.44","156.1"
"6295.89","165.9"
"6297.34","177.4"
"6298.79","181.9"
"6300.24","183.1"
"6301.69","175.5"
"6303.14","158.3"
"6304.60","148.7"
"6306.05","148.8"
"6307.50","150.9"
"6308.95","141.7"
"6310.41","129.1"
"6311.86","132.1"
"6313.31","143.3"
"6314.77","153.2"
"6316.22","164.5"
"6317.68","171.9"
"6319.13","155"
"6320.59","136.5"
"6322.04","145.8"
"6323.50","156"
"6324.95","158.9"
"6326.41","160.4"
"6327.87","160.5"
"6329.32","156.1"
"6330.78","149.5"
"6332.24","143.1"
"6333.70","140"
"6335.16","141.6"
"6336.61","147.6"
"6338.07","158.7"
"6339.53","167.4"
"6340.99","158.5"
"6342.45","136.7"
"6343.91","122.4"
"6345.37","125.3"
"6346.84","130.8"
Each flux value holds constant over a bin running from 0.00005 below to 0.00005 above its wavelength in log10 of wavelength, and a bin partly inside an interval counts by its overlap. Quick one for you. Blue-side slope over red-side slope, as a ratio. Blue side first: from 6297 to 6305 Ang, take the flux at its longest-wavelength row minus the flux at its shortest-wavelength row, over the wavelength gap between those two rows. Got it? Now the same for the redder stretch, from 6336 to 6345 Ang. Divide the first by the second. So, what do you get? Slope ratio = 1.1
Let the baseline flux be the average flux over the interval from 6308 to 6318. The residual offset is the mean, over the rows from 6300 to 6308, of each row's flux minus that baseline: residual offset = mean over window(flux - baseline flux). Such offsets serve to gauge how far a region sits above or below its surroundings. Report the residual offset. 13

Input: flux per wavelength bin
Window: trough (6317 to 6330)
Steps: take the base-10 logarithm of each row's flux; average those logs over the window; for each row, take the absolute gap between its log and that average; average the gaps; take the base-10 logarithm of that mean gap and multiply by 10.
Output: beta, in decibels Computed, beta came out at -17.2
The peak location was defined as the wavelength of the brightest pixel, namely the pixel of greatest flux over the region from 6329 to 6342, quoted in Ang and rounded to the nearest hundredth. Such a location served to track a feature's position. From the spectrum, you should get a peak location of 6339.53 Ang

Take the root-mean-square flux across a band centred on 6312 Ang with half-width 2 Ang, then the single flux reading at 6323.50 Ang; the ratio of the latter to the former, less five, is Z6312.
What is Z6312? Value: -3.844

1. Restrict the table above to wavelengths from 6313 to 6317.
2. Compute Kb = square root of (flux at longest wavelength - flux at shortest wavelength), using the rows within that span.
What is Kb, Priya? 4.6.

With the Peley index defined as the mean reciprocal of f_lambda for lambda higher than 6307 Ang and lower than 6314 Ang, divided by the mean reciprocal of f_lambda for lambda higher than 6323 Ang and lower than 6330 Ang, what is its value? 1.14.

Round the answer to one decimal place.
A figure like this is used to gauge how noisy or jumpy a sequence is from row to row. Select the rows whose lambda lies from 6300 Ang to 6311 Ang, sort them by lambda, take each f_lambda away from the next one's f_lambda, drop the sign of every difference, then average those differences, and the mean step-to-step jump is 8.3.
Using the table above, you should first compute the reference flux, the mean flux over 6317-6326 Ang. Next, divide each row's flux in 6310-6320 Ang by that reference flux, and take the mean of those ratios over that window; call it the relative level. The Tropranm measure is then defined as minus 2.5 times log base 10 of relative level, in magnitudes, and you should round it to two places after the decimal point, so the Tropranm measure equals 0.03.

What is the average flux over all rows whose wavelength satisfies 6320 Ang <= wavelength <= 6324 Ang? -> 146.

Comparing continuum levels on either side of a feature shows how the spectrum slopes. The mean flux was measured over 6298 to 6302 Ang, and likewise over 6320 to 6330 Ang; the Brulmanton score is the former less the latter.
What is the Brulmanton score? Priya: 27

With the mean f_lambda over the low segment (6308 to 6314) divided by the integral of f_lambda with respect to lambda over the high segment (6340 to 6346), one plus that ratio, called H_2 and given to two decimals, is 1.17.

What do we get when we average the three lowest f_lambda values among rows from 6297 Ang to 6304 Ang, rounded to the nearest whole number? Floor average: 170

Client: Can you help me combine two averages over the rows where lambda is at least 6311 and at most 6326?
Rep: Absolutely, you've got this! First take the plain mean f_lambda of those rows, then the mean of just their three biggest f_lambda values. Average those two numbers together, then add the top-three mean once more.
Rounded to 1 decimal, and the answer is 323.5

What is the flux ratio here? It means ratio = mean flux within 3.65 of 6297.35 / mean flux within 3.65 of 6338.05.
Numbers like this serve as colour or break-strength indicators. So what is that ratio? 1.12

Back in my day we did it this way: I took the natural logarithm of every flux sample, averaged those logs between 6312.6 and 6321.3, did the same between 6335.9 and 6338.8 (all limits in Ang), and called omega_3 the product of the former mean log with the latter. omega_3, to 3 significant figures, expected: 25.3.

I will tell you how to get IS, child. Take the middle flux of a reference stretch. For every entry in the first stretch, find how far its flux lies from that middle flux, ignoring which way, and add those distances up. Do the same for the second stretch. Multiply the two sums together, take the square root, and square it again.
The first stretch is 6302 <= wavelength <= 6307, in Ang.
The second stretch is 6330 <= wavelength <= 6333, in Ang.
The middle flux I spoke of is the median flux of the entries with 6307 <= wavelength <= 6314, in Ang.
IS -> 282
